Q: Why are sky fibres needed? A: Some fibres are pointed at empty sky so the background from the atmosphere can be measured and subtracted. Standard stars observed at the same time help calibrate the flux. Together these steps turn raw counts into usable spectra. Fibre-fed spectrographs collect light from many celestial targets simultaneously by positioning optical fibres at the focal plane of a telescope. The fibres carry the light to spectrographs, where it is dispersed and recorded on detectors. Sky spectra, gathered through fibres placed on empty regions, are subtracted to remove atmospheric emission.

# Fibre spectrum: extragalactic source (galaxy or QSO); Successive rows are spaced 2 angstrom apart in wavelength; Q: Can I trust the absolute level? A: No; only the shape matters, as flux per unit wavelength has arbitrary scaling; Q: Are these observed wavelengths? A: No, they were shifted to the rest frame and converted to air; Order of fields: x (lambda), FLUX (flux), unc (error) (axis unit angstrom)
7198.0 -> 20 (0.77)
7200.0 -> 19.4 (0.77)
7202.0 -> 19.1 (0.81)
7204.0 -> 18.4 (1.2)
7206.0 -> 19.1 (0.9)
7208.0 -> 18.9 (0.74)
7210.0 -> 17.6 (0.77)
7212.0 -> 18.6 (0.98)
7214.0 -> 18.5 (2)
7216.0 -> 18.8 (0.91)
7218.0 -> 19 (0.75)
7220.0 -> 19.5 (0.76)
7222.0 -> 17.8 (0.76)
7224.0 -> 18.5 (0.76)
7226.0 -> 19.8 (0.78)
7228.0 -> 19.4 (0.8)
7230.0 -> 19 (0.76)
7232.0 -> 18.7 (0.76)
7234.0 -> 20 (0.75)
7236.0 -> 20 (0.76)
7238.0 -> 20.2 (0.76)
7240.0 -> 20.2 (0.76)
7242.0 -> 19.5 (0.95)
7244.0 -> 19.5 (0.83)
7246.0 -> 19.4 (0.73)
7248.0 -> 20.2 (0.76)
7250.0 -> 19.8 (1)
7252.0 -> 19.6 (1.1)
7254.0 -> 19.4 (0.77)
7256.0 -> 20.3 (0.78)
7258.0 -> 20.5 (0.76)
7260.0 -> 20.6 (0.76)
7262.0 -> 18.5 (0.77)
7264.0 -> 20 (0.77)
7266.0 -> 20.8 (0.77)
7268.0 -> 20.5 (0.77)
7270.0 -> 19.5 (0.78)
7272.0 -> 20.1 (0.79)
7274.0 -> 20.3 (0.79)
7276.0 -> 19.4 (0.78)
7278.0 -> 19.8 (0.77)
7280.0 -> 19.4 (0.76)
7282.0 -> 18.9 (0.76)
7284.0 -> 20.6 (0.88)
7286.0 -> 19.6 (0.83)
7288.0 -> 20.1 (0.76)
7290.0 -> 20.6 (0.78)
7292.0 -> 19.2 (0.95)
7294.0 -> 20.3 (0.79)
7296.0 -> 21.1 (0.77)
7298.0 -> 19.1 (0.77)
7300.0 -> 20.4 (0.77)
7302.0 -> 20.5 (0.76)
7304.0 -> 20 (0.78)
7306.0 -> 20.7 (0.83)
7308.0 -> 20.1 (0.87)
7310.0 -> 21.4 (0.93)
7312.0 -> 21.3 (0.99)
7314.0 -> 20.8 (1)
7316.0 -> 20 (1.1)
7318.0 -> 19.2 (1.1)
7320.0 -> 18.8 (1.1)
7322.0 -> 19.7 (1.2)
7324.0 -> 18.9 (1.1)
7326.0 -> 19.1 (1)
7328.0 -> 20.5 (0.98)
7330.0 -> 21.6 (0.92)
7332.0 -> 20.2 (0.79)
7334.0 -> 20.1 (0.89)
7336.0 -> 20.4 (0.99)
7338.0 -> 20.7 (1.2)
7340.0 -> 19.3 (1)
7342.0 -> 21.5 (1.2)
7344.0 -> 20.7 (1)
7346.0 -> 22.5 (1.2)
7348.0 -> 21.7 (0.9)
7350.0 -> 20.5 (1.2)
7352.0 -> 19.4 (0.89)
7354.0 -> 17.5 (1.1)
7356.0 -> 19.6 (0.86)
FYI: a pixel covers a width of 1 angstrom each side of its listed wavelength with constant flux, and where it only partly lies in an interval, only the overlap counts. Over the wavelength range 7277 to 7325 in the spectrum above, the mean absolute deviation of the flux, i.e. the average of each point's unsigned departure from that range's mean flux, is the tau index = 0.64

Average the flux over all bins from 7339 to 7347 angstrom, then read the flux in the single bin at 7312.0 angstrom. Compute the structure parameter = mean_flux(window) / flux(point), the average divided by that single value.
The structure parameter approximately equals 0.99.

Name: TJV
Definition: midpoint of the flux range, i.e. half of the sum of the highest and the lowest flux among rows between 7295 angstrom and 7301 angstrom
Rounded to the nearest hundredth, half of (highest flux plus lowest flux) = 20.10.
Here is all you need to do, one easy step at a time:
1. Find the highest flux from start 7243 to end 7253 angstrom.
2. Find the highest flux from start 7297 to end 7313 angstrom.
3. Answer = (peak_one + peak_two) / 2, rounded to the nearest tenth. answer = 20.8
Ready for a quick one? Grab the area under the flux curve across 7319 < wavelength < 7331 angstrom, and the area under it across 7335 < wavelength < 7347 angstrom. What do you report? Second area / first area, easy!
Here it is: 1.05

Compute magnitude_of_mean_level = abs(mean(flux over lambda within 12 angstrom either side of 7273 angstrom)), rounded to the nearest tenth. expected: 19.8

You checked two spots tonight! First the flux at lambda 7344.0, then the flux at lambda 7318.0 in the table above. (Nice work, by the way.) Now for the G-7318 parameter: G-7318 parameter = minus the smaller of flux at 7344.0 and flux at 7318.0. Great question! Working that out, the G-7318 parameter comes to -19.2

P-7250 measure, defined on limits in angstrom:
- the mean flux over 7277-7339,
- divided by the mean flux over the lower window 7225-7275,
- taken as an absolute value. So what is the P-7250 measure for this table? 1.01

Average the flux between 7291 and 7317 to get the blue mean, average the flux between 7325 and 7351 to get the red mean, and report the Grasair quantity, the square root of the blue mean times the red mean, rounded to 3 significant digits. 20.5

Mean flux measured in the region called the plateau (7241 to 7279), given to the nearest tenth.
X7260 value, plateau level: 19.9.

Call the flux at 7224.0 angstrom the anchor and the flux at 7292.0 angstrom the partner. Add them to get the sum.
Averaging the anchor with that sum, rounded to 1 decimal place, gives 28.1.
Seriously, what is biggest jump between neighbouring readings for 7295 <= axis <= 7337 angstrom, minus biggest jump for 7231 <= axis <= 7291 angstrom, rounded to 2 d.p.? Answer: -0.10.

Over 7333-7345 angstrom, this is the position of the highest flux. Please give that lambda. 7342.0 angstrom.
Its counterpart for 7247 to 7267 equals 7266.0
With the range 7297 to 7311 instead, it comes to 7310.0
